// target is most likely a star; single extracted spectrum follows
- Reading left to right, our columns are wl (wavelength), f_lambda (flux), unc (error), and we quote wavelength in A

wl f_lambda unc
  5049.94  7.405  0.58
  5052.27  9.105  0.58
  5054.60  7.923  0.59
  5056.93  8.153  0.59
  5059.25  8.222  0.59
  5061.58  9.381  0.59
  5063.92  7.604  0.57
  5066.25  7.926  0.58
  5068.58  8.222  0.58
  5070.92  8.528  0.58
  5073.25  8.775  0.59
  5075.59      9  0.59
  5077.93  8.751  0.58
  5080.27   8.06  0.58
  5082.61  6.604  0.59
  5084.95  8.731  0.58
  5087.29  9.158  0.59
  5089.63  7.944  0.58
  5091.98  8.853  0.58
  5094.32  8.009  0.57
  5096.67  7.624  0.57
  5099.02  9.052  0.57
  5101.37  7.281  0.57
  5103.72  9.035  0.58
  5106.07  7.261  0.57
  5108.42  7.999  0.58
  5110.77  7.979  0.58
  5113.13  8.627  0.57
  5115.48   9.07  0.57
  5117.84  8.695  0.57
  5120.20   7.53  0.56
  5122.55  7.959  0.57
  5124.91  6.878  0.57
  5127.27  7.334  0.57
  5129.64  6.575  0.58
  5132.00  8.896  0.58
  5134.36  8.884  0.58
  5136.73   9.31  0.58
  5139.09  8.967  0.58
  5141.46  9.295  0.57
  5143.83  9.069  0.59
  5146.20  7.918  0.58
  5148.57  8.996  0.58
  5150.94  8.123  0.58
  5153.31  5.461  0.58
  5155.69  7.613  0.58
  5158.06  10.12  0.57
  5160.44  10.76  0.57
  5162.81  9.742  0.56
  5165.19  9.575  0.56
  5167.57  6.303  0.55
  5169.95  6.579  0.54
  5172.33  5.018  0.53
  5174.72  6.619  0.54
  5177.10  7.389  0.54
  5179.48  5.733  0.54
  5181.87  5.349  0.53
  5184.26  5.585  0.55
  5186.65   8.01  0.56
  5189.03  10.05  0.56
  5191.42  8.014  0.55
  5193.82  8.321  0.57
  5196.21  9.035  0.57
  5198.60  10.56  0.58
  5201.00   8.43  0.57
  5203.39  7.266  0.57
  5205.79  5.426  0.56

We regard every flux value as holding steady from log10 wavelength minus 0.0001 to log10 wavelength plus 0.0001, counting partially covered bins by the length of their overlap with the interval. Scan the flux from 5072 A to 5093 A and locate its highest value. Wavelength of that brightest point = 5087.29 A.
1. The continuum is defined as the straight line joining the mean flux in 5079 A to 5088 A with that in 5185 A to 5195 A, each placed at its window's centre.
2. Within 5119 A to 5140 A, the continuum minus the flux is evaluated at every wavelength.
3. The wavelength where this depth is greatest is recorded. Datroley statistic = 5129.64 A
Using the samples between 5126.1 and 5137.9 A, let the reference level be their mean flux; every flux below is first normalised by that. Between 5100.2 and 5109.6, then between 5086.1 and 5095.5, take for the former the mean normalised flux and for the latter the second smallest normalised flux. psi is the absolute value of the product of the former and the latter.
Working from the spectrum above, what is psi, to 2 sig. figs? 0.94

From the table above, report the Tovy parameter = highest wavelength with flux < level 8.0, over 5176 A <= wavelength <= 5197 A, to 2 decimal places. 5184.26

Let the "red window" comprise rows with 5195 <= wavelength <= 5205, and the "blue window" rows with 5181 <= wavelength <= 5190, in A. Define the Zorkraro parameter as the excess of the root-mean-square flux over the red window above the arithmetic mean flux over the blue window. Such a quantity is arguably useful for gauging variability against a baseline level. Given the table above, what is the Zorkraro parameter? 1.7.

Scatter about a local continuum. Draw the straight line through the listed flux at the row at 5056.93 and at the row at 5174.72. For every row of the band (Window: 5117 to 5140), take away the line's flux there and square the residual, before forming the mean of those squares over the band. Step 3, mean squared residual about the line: 1.7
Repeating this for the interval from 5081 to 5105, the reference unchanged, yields 1.0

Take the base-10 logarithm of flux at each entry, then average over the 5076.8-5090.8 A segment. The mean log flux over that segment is 0.912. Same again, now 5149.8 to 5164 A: 0.926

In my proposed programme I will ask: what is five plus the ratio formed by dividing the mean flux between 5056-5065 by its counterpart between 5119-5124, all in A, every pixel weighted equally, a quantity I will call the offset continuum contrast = 6.08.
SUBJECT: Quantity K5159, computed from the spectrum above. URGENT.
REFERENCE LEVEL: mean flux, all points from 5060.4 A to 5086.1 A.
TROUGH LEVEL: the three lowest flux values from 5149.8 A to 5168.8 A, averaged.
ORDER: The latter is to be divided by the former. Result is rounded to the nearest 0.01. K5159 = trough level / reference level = 0.78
